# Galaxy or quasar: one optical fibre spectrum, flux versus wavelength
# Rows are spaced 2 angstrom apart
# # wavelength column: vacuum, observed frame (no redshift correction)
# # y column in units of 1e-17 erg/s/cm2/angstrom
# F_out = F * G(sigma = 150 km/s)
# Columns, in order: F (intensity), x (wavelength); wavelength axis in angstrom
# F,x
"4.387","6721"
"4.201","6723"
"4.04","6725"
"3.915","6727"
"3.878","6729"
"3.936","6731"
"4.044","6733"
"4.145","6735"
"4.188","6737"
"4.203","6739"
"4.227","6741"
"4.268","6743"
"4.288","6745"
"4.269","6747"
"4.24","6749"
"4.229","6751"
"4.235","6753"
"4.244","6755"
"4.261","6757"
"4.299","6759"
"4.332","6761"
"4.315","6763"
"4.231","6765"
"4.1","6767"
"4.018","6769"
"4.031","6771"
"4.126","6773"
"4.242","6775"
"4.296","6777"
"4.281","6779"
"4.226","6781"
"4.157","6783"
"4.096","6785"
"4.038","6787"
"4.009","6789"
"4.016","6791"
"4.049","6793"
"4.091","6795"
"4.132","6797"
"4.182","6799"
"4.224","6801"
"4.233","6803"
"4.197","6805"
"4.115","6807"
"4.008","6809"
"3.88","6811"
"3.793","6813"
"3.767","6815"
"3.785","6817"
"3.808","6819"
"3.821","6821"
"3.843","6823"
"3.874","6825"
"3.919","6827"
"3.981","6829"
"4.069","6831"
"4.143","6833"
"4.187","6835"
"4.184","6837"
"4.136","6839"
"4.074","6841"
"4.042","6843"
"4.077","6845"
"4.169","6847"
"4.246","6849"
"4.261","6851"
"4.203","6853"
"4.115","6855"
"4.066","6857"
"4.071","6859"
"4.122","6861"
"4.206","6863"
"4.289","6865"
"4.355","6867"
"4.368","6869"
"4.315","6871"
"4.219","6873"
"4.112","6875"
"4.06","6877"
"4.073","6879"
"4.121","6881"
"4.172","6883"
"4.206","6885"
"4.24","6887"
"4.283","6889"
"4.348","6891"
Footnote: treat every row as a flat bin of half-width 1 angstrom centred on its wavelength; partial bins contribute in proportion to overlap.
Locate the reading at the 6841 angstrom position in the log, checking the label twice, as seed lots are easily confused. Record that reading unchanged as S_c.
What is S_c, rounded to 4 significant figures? 4.074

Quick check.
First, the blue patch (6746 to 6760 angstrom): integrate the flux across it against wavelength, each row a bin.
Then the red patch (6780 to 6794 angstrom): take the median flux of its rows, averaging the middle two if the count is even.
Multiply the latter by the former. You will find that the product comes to 241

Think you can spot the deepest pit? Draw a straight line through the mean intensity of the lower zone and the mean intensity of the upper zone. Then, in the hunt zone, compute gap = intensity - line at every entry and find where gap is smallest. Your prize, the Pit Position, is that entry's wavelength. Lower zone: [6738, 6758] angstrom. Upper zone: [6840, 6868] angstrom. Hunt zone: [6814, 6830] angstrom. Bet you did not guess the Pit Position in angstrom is 6815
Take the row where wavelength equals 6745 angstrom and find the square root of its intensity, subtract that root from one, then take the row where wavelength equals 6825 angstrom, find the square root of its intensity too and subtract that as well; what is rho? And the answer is -3.04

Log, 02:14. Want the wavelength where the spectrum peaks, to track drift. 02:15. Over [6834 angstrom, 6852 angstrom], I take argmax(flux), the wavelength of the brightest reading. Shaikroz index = 6851 angstrom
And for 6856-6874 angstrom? 6869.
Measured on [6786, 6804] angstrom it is 6803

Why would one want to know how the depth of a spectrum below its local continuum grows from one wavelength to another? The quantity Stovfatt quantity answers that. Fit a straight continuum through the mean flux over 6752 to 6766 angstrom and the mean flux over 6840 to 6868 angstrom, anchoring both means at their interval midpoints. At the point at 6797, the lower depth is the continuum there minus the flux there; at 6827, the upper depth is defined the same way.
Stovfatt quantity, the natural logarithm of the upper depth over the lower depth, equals 1.0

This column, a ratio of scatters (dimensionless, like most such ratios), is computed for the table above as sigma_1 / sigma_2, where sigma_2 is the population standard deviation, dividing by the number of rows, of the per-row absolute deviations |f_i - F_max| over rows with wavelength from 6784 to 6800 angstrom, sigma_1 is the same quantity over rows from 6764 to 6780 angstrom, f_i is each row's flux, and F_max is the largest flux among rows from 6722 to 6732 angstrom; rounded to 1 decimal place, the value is 0.9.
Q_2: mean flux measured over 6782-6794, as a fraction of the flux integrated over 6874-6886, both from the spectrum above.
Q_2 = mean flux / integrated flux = 0.0821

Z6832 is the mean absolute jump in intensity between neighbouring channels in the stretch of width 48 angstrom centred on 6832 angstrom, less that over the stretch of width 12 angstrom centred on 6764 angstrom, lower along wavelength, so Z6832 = -0.018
